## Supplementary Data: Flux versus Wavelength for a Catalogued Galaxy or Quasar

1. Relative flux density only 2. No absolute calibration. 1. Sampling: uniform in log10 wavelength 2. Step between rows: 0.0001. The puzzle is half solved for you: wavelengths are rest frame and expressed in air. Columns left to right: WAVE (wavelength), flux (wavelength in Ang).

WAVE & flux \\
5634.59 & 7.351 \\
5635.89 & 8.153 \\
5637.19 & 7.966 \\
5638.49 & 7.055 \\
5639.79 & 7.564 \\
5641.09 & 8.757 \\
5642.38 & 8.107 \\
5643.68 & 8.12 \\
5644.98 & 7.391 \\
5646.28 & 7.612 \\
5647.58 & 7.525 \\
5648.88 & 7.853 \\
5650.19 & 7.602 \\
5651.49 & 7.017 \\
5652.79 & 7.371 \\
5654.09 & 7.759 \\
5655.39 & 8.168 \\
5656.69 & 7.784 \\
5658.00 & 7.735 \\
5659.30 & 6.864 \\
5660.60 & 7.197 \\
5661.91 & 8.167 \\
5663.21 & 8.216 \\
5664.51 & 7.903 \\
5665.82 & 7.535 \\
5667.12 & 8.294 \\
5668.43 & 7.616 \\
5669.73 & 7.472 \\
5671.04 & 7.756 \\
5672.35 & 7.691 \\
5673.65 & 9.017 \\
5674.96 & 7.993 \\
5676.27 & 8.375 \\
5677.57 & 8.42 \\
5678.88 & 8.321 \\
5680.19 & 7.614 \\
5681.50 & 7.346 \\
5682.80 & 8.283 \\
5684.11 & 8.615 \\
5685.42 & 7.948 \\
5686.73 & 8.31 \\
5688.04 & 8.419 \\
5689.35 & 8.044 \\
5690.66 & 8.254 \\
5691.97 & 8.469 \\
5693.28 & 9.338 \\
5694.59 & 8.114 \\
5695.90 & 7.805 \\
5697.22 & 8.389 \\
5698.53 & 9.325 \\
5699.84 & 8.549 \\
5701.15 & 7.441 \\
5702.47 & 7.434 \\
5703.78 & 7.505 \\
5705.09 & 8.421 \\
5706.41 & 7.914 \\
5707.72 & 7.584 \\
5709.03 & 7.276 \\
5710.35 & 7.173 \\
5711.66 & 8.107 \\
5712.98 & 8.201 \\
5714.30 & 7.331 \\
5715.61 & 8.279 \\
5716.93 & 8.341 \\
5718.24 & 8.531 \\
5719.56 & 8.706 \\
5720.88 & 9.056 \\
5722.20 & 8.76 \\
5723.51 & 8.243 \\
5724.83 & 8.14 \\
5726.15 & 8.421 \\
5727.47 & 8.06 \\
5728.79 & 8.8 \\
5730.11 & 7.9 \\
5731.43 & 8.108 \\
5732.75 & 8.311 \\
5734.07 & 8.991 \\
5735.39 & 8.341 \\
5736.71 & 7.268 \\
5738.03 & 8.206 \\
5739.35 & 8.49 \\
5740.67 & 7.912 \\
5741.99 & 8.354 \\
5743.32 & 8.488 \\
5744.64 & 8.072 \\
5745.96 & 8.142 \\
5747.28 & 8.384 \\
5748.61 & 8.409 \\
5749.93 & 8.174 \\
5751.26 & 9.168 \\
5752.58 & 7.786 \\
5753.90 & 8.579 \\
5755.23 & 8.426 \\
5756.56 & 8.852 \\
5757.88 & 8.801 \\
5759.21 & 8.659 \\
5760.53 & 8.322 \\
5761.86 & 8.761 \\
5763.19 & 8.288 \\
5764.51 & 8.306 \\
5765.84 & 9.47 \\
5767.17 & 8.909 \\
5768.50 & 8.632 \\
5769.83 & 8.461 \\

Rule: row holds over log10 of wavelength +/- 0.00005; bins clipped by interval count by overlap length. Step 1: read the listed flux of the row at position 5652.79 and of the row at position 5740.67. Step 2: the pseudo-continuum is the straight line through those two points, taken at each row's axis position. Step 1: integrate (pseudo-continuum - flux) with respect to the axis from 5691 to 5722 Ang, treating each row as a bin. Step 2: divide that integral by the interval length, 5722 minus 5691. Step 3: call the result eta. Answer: -0.45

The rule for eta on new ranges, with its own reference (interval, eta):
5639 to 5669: -0.36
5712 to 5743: -0.46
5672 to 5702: -0.68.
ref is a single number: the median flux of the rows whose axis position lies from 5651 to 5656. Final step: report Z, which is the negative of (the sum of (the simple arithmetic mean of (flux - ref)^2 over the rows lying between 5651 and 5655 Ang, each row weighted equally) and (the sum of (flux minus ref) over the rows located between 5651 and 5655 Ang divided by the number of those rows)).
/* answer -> 0.1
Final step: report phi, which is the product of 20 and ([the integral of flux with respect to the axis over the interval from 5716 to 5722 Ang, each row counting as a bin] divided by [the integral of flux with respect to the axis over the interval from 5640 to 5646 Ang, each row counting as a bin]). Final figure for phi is 21.5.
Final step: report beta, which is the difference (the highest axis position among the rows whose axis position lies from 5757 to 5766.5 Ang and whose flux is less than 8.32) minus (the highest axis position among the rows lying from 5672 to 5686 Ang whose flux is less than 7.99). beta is 79.1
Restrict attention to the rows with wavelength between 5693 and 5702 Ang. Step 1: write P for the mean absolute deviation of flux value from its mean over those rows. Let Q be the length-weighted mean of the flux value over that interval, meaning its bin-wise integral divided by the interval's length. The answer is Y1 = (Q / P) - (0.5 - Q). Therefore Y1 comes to 22.9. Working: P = 0.56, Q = 8.36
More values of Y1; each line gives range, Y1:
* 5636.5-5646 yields 25.1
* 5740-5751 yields 57.3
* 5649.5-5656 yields 31.4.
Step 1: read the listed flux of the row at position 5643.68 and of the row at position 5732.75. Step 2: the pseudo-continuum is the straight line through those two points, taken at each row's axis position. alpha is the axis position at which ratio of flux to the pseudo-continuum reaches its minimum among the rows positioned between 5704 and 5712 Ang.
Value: 5710.35 Ang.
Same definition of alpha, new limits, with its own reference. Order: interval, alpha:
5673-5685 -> 5681.50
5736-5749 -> 5736.71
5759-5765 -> 5763.19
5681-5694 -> 5681.50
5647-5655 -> 5651.49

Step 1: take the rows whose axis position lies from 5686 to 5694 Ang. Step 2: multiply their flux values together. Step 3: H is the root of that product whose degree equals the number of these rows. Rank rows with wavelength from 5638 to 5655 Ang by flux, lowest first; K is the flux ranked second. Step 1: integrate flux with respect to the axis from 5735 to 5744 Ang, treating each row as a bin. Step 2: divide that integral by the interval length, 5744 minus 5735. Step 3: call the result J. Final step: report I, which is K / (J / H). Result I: 7.3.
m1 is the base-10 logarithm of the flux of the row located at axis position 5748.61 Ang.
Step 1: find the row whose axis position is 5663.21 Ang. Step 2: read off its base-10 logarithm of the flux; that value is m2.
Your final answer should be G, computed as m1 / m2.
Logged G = 1.01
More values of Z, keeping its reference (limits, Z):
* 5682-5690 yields -1.3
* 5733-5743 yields -1.3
